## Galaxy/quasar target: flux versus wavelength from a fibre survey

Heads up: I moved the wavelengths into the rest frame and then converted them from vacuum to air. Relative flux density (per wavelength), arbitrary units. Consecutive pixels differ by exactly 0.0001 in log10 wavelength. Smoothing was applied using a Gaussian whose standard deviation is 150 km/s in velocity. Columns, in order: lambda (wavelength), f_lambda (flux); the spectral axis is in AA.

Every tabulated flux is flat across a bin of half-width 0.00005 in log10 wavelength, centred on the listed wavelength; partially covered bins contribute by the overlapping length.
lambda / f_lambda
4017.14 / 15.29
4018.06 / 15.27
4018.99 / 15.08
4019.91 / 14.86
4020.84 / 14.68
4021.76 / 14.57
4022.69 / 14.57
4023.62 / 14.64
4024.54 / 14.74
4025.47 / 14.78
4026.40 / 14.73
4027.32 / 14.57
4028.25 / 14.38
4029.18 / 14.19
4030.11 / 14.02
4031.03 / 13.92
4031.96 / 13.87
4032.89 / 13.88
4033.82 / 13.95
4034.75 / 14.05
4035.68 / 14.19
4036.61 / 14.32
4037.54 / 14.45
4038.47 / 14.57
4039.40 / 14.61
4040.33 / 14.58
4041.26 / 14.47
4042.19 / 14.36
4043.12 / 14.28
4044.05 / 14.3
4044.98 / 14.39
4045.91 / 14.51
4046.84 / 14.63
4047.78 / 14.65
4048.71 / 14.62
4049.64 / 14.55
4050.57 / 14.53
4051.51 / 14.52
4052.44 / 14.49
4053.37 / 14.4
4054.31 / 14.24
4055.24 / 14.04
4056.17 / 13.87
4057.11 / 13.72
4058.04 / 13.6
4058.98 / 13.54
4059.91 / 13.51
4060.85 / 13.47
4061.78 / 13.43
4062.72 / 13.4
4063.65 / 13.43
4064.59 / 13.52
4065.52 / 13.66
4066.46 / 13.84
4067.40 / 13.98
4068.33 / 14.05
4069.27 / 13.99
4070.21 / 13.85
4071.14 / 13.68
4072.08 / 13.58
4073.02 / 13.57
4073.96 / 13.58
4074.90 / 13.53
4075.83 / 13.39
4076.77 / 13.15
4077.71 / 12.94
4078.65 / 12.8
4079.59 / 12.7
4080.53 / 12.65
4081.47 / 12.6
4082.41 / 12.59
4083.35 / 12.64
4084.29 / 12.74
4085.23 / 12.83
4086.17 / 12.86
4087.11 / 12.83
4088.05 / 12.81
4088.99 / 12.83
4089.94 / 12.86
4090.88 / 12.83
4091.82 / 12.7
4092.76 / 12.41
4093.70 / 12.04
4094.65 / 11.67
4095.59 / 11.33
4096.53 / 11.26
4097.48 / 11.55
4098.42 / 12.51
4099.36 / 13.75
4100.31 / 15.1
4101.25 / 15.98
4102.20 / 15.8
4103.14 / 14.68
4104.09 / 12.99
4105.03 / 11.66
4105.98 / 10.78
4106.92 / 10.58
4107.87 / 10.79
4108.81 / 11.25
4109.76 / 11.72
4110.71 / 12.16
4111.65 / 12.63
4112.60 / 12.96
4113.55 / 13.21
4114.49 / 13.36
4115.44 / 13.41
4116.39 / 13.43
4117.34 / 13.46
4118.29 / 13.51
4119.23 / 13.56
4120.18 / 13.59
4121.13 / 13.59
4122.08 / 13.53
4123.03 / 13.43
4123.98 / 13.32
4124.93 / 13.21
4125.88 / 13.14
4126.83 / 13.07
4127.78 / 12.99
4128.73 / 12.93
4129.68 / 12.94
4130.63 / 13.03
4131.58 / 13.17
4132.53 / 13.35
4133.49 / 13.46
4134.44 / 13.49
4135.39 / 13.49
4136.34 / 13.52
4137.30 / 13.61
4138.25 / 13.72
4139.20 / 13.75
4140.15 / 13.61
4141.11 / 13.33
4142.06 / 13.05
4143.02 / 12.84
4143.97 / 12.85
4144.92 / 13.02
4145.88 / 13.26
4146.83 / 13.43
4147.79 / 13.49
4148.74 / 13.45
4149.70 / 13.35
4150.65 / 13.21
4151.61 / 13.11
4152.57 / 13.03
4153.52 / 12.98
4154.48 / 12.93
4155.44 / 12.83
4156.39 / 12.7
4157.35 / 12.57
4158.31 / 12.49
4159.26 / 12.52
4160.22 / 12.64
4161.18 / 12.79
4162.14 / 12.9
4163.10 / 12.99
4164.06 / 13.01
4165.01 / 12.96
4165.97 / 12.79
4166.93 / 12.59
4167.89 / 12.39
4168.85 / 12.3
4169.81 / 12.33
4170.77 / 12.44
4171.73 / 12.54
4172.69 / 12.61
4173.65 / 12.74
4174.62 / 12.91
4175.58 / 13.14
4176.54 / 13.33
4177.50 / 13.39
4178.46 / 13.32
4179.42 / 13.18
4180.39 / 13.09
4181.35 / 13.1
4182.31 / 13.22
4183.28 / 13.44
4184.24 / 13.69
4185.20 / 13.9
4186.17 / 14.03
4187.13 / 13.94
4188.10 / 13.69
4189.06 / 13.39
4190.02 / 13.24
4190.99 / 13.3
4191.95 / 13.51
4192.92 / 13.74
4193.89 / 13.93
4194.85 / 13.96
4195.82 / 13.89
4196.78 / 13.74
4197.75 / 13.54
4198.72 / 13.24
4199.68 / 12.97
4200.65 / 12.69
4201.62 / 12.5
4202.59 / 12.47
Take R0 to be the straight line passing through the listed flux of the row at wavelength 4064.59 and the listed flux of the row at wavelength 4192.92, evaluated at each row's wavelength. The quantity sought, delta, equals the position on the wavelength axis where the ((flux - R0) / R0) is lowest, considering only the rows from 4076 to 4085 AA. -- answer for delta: 4082.41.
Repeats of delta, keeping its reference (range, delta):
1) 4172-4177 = 4172.69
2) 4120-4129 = 4128.73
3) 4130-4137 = 4130.63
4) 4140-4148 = 4143.02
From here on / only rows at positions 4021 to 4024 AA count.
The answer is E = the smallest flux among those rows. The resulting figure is 14.57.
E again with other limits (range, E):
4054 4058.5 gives 13.6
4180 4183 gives 13.09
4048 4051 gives 14.53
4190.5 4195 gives 13.3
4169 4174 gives 12.33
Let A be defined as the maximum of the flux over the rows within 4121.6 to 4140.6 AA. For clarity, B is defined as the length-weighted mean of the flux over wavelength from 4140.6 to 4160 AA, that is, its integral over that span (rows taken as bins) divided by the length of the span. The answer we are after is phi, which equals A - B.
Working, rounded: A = 13.75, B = 13.0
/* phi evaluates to 0.7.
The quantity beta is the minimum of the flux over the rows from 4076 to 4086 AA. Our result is 12.59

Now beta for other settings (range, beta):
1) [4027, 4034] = 13.87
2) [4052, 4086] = 12.59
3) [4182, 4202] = 12.5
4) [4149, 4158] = 12.57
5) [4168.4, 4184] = 12.3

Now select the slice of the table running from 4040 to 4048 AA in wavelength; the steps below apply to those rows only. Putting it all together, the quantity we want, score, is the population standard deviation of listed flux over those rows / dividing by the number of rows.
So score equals 0.13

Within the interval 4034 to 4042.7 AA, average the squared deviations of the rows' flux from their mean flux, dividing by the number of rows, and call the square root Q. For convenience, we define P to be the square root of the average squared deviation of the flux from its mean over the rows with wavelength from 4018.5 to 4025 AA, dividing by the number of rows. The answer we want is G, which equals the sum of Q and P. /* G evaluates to 0.3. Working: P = 0.17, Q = 0.18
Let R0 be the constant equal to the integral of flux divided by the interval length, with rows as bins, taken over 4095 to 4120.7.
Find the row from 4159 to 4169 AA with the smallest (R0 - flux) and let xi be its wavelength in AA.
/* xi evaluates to 4164.06 AA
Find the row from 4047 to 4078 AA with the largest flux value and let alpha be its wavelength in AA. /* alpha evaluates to 4047.78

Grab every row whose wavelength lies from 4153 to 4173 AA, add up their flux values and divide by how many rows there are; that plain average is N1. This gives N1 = 12.7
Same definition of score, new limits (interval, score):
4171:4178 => 0.32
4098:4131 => 1.20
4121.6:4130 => 0.20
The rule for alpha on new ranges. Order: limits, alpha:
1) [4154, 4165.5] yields 4164.06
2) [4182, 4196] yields 4186.17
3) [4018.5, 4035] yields 4018.99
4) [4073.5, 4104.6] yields 4101.25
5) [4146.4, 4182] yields 4147.79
